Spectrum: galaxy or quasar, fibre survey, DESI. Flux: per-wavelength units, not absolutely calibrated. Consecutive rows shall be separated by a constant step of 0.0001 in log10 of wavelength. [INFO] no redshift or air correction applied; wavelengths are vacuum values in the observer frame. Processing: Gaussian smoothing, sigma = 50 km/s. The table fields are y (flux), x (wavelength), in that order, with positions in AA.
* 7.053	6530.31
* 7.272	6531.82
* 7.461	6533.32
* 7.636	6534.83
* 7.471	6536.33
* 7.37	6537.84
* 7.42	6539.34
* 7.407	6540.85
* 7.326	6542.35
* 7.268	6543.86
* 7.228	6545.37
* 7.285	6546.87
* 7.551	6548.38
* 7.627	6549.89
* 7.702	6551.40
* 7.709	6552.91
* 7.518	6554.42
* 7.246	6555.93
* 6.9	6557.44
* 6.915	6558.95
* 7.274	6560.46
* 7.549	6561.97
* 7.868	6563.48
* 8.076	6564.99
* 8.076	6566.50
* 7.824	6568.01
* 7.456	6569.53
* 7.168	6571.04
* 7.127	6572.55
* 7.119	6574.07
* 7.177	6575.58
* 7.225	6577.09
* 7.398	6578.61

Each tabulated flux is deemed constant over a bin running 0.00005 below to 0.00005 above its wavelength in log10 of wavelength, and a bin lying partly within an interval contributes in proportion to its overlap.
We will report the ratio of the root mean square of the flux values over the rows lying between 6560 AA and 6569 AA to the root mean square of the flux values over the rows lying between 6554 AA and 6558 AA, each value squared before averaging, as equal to 1.08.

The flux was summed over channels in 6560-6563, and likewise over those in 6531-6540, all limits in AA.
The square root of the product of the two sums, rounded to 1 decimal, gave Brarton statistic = 25.7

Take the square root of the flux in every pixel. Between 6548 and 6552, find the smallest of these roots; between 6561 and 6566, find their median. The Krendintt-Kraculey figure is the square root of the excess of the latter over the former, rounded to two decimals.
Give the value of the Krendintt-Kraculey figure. 0.24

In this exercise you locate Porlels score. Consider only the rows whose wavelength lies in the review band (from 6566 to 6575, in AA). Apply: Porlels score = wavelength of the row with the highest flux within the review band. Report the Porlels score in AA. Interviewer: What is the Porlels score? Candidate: 6566.50 AA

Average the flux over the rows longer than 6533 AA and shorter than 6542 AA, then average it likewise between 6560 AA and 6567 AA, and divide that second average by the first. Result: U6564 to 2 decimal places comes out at 1.04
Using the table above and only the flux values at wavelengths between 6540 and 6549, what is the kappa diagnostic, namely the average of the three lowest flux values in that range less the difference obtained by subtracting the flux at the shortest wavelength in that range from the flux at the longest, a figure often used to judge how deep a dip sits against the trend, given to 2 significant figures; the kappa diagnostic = 7.1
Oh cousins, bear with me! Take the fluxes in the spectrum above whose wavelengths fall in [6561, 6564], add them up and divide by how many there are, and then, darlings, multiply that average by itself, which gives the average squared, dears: 59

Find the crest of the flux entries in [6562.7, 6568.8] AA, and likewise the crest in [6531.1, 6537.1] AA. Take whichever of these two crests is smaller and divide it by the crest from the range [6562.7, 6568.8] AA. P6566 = 0.95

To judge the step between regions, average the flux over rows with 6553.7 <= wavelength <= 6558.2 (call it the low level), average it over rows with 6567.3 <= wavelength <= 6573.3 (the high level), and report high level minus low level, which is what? 0.17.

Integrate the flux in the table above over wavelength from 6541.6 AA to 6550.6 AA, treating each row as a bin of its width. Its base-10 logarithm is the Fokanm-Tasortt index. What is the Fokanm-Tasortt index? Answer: 1.82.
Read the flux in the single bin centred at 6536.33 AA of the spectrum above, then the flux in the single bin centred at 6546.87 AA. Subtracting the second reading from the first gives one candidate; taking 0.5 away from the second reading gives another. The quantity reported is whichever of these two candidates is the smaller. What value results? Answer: 0.19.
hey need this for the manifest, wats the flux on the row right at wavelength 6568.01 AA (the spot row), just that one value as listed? 7.824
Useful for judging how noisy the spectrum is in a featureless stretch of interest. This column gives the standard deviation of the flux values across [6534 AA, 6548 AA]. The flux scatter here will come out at 0.12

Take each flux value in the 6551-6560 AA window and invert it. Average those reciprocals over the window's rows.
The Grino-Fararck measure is 0.137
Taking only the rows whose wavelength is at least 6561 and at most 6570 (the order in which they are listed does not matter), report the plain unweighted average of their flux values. 7.81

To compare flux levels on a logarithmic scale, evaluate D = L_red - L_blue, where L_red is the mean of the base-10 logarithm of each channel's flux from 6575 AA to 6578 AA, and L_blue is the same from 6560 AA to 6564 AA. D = -0.021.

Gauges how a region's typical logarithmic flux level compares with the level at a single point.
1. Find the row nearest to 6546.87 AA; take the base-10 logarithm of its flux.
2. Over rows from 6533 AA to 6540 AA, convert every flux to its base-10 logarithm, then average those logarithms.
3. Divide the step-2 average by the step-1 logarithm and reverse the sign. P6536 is -1.01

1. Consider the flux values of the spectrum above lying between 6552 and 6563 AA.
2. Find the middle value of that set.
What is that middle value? 7.3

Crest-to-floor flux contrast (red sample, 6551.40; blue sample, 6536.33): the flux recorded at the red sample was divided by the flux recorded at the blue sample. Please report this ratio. 1.03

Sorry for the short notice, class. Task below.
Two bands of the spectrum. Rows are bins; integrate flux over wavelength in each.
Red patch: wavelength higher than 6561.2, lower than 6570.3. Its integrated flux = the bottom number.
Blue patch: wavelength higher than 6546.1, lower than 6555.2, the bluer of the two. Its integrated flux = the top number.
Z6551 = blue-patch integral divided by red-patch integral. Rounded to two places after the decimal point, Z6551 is 0.97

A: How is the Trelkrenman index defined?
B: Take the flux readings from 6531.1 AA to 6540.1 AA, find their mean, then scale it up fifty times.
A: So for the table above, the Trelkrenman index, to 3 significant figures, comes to 372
